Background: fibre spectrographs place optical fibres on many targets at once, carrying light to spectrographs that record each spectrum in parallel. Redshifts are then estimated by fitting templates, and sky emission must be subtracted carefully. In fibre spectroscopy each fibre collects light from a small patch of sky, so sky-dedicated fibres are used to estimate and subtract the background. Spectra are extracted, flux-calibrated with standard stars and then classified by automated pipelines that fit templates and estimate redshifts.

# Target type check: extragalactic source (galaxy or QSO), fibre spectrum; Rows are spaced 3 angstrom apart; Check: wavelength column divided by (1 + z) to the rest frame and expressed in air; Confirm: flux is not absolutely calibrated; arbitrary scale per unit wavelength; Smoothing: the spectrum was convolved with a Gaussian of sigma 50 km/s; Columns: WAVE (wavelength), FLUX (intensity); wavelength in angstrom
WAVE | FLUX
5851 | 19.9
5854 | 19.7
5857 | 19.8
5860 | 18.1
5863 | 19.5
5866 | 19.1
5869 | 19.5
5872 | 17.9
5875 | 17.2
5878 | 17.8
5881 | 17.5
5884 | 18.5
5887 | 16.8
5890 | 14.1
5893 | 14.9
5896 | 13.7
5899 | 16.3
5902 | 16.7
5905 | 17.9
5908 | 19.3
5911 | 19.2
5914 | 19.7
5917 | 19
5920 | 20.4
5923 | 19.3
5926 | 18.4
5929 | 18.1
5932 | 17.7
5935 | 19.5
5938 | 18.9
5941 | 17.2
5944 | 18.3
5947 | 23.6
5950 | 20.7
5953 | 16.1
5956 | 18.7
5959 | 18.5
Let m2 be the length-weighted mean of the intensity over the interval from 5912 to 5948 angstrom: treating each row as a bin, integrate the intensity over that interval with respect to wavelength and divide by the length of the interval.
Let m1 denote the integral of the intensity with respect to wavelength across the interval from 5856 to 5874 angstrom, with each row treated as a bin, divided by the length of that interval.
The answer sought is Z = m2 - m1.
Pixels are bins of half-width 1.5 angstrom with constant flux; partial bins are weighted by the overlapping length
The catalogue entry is 0.2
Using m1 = 18.9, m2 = 19.1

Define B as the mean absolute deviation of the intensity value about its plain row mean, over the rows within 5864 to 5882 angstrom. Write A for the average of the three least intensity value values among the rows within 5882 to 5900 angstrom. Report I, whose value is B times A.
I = 10.8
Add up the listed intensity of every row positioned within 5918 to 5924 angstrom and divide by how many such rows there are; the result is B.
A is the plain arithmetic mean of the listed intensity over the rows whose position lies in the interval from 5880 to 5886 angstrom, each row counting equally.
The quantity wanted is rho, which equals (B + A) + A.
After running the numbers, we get 56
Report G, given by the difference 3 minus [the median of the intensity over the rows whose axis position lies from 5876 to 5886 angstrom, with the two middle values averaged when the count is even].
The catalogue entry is -14.8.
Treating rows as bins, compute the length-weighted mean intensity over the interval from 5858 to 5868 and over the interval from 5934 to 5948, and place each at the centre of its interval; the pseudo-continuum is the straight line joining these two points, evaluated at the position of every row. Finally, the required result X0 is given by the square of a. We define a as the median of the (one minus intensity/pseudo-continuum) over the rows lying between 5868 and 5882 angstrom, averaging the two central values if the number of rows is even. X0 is 0.004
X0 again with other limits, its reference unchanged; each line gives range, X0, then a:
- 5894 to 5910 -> 0.017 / 0.13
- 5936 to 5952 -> 0.001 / 0.02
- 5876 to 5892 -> 0.007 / 0.08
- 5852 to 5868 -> 0.001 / -0.03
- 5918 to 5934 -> 0.002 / 0.05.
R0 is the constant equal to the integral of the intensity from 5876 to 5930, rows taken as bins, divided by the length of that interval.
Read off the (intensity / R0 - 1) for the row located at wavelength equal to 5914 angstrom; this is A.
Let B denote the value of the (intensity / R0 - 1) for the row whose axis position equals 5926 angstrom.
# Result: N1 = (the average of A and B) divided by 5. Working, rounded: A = 0.12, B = 0.04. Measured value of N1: 0.016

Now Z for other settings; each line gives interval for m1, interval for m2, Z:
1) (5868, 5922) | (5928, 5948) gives 1.4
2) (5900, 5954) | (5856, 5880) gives -0.3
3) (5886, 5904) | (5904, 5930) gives 3.6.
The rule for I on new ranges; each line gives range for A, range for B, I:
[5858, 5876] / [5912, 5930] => 11.5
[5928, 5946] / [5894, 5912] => 28.6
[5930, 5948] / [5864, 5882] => 13.4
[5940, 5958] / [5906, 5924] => 6.5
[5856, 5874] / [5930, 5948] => 28.8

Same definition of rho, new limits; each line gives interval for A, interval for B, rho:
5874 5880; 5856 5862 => 54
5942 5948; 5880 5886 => 60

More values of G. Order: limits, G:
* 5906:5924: -16.3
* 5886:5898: -11.5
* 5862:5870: -16.5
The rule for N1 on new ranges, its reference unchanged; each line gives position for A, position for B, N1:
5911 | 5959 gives 0.014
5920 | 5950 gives 0.033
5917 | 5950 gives 0.025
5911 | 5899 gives 0.001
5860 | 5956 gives 0.009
